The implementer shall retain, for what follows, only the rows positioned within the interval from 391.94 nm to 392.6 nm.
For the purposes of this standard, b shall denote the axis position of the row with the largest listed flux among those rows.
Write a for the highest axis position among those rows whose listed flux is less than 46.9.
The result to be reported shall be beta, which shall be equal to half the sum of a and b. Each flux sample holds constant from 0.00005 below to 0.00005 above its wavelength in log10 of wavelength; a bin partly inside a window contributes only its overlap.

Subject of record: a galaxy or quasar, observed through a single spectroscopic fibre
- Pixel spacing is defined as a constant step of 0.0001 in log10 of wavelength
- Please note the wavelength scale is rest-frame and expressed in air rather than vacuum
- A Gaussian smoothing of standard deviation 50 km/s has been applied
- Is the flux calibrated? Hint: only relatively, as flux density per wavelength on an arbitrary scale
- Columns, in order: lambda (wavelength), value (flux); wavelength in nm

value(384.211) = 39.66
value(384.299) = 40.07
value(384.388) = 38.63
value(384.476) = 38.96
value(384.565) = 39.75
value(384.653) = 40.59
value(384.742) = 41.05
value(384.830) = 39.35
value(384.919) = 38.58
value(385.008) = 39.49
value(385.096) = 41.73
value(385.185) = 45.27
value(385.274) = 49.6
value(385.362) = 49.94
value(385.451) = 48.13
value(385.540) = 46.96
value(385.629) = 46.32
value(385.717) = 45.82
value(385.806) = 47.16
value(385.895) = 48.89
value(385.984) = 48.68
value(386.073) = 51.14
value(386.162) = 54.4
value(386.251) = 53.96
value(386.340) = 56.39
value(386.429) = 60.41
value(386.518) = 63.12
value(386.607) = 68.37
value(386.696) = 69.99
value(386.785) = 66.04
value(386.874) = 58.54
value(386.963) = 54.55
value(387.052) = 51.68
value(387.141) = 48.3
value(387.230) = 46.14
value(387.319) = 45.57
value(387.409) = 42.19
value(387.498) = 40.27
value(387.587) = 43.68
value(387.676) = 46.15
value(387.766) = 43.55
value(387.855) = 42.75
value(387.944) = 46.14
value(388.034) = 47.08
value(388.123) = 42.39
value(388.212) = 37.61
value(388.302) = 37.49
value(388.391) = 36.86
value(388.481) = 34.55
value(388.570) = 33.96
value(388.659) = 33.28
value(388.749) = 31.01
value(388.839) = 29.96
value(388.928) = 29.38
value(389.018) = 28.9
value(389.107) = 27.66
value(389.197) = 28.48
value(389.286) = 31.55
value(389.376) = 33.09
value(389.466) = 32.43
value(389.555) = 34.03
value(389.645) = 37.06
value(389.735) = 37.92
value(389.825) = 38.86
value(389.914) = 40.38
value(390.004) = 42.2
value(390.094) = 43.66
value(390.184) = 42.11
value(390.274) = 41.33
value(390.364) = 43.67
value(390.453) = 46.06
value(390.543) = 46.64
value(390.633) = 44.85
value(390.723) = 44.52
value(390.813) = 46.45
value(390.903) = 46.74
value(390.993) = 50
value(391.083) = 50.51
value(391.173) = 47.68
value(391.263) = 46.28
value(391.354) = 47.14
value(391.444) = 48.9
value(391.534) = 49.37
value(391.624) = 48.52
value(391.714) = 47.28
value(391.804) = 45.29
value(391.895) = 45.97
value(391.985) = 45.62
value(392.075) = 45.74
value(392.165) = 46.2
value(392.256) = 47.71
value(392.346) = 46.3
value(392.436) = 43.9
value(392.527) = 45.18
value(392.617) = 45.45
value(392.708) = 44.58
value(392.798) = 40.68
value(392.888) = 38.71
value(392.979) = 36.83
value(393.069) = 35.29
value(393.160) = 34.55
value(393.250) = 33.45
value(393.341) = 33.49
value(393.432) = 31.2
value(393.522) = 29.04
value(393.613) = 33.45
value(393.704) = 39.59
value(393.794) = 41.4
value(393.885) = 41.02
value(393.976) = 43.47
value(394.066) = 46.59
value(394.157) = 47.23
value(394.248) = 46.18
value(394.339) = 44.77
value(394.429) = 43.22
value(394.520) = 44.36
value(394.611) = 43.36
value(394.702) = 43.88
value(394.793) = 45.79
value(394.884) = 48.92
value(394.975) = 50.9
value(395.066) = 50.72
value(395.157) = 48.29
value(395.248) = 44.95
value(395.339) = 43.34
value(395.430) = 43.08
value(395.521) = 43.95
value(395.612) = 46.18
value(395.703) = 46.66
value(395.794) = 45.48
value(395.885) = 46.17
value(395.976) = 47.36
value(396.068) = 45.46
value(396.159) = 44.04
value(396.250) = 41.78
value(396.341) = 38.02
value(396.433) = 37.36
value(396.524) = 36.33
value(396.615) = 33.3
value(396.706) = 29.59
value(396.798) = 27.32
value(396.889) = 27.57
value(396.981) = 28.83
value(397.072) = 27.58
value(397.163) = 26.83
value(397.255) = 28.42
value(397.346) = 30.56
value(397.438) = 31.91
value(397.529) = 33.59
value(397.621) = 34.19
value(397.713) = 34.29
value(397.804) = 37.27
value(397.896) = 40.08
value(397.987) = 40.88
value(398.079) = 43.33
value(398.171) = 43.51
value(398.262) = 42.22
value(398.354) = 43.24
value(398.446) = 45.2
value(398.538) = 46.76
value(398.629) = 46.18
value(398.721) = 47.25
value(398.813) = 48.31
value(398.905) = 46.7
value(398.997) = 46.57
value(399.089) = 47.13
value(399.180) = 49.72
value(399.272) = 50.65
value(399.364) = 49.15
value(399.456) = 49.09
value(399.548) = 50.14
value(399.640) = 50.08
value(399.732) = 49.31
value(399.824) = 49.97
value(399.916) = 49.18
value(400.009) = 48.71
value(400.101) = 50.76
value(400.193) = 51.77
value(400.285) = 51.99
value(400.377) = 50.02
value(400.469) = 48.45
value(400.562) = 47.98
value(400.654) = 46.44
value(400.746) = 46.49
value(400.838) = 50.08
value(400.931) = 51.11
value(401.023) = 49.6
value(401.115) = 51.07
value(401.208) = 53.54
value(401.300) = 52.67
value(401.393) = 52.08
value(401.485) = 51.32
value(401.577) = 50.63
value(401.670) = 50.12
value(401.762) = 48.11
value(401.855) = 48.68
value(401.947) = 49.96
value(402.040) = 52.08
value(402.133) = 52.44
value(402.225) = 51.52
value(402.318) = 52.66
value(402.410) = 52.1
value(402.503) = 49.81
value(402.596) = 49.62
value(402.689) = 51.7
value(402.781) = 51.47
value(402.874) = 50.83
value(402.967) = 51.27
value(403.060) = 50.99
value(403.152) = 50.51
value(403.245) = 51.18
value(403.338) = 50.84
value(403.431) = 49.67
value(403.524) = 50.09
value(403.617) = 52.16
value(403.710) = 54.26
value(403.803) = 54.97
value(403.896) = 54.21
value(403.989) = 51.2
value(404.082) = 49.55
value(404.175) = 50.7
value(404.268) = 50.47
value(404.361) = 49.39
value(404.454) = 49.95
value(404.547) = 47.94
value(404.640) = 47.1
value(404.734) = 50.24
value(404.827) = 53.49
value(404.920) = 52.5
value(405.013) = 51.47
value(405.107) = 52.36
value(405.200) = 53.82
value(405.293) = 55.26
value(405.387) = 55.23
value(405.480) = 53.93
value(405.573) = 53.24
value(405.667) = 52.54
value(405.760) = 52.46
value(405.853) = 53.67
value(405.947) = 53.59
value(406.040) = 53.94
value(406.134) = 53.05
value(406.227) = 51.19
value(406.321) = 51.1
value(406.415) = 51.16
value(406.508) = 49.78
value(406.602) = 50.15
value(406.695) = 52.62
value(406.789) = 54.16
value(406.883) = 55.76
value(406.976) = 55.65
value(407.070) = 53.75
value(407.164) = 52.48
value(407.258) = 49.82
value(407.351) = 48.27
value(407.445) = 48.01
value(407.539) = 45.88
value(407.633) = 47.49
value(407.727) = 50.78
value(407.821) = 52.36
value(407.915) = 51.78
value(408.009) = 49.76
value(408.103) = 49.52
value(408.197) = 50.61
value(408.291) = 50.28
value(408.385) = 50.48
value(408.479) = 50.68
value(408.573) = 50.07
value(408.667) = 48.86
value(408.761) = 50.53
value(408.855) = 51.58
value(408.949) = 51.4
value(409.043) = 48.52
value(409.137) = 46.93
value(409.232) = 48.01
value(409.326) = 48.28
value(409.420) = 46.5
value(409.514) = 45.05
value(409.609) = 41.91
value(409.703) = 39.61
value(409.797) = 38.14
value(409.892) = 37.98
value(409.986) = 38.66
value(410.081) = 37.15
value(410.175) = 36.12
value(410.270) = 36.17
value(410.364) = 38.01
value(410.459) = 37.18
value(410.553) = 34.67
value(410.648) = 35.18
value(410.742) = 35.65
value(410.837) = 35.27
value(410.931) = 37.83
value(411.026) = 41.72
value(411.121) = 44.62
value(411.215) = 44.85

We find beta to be 392.39 nm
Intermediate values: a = 392.527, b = 392.256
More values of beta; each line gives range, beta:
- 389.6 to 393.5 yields 392.26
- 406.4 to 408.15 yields 407.21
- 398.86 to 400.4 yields 399.64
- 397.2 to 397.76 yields 397.71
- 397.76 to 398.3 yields 398.22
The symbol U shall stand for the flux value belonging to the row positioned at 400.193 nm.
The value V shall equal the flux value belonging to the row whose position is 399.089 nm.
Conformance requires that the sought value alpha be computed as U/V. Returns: 1.10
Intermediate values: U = 51.77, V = 47.13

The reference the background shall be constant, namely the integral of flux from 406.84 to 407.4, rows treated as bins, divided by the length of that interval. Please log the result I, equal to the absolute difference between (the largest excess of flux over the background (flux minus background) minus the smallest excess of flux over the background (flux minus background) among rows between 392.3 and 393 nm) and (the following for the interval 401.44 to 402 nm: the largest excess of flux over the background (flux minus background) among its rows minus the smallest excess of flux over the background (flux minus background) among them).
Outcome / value 6.3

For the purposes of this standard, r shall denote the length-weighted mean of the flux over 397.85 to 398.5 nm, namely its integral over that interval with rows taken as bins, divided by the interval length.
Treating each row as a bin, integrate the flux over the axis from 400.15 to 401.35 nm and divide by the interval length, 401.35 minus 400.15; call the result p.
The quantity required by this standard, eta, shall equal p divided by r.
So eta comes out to 1.17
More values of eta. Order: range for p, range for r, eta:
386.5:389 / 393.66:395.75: 1.00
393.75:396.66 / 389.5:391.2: 1.02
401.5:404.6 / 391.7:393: 1.15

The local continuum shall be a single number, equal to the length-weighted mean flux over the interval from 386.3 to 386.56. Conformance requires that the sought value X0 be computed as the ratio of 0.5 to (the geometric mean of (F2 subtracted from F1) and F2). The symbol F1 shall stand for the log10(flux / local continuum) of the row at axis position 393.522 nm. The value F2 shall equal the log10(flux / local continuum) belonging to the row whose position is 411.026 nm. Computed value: 3.2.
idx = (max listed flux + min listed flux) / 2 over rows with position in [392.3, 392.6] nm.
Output 45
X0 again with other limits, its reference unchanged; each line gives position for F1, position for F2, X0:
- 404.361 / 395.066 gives 17.2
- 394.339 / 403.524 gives 8.1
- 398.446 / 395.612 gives 15.4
